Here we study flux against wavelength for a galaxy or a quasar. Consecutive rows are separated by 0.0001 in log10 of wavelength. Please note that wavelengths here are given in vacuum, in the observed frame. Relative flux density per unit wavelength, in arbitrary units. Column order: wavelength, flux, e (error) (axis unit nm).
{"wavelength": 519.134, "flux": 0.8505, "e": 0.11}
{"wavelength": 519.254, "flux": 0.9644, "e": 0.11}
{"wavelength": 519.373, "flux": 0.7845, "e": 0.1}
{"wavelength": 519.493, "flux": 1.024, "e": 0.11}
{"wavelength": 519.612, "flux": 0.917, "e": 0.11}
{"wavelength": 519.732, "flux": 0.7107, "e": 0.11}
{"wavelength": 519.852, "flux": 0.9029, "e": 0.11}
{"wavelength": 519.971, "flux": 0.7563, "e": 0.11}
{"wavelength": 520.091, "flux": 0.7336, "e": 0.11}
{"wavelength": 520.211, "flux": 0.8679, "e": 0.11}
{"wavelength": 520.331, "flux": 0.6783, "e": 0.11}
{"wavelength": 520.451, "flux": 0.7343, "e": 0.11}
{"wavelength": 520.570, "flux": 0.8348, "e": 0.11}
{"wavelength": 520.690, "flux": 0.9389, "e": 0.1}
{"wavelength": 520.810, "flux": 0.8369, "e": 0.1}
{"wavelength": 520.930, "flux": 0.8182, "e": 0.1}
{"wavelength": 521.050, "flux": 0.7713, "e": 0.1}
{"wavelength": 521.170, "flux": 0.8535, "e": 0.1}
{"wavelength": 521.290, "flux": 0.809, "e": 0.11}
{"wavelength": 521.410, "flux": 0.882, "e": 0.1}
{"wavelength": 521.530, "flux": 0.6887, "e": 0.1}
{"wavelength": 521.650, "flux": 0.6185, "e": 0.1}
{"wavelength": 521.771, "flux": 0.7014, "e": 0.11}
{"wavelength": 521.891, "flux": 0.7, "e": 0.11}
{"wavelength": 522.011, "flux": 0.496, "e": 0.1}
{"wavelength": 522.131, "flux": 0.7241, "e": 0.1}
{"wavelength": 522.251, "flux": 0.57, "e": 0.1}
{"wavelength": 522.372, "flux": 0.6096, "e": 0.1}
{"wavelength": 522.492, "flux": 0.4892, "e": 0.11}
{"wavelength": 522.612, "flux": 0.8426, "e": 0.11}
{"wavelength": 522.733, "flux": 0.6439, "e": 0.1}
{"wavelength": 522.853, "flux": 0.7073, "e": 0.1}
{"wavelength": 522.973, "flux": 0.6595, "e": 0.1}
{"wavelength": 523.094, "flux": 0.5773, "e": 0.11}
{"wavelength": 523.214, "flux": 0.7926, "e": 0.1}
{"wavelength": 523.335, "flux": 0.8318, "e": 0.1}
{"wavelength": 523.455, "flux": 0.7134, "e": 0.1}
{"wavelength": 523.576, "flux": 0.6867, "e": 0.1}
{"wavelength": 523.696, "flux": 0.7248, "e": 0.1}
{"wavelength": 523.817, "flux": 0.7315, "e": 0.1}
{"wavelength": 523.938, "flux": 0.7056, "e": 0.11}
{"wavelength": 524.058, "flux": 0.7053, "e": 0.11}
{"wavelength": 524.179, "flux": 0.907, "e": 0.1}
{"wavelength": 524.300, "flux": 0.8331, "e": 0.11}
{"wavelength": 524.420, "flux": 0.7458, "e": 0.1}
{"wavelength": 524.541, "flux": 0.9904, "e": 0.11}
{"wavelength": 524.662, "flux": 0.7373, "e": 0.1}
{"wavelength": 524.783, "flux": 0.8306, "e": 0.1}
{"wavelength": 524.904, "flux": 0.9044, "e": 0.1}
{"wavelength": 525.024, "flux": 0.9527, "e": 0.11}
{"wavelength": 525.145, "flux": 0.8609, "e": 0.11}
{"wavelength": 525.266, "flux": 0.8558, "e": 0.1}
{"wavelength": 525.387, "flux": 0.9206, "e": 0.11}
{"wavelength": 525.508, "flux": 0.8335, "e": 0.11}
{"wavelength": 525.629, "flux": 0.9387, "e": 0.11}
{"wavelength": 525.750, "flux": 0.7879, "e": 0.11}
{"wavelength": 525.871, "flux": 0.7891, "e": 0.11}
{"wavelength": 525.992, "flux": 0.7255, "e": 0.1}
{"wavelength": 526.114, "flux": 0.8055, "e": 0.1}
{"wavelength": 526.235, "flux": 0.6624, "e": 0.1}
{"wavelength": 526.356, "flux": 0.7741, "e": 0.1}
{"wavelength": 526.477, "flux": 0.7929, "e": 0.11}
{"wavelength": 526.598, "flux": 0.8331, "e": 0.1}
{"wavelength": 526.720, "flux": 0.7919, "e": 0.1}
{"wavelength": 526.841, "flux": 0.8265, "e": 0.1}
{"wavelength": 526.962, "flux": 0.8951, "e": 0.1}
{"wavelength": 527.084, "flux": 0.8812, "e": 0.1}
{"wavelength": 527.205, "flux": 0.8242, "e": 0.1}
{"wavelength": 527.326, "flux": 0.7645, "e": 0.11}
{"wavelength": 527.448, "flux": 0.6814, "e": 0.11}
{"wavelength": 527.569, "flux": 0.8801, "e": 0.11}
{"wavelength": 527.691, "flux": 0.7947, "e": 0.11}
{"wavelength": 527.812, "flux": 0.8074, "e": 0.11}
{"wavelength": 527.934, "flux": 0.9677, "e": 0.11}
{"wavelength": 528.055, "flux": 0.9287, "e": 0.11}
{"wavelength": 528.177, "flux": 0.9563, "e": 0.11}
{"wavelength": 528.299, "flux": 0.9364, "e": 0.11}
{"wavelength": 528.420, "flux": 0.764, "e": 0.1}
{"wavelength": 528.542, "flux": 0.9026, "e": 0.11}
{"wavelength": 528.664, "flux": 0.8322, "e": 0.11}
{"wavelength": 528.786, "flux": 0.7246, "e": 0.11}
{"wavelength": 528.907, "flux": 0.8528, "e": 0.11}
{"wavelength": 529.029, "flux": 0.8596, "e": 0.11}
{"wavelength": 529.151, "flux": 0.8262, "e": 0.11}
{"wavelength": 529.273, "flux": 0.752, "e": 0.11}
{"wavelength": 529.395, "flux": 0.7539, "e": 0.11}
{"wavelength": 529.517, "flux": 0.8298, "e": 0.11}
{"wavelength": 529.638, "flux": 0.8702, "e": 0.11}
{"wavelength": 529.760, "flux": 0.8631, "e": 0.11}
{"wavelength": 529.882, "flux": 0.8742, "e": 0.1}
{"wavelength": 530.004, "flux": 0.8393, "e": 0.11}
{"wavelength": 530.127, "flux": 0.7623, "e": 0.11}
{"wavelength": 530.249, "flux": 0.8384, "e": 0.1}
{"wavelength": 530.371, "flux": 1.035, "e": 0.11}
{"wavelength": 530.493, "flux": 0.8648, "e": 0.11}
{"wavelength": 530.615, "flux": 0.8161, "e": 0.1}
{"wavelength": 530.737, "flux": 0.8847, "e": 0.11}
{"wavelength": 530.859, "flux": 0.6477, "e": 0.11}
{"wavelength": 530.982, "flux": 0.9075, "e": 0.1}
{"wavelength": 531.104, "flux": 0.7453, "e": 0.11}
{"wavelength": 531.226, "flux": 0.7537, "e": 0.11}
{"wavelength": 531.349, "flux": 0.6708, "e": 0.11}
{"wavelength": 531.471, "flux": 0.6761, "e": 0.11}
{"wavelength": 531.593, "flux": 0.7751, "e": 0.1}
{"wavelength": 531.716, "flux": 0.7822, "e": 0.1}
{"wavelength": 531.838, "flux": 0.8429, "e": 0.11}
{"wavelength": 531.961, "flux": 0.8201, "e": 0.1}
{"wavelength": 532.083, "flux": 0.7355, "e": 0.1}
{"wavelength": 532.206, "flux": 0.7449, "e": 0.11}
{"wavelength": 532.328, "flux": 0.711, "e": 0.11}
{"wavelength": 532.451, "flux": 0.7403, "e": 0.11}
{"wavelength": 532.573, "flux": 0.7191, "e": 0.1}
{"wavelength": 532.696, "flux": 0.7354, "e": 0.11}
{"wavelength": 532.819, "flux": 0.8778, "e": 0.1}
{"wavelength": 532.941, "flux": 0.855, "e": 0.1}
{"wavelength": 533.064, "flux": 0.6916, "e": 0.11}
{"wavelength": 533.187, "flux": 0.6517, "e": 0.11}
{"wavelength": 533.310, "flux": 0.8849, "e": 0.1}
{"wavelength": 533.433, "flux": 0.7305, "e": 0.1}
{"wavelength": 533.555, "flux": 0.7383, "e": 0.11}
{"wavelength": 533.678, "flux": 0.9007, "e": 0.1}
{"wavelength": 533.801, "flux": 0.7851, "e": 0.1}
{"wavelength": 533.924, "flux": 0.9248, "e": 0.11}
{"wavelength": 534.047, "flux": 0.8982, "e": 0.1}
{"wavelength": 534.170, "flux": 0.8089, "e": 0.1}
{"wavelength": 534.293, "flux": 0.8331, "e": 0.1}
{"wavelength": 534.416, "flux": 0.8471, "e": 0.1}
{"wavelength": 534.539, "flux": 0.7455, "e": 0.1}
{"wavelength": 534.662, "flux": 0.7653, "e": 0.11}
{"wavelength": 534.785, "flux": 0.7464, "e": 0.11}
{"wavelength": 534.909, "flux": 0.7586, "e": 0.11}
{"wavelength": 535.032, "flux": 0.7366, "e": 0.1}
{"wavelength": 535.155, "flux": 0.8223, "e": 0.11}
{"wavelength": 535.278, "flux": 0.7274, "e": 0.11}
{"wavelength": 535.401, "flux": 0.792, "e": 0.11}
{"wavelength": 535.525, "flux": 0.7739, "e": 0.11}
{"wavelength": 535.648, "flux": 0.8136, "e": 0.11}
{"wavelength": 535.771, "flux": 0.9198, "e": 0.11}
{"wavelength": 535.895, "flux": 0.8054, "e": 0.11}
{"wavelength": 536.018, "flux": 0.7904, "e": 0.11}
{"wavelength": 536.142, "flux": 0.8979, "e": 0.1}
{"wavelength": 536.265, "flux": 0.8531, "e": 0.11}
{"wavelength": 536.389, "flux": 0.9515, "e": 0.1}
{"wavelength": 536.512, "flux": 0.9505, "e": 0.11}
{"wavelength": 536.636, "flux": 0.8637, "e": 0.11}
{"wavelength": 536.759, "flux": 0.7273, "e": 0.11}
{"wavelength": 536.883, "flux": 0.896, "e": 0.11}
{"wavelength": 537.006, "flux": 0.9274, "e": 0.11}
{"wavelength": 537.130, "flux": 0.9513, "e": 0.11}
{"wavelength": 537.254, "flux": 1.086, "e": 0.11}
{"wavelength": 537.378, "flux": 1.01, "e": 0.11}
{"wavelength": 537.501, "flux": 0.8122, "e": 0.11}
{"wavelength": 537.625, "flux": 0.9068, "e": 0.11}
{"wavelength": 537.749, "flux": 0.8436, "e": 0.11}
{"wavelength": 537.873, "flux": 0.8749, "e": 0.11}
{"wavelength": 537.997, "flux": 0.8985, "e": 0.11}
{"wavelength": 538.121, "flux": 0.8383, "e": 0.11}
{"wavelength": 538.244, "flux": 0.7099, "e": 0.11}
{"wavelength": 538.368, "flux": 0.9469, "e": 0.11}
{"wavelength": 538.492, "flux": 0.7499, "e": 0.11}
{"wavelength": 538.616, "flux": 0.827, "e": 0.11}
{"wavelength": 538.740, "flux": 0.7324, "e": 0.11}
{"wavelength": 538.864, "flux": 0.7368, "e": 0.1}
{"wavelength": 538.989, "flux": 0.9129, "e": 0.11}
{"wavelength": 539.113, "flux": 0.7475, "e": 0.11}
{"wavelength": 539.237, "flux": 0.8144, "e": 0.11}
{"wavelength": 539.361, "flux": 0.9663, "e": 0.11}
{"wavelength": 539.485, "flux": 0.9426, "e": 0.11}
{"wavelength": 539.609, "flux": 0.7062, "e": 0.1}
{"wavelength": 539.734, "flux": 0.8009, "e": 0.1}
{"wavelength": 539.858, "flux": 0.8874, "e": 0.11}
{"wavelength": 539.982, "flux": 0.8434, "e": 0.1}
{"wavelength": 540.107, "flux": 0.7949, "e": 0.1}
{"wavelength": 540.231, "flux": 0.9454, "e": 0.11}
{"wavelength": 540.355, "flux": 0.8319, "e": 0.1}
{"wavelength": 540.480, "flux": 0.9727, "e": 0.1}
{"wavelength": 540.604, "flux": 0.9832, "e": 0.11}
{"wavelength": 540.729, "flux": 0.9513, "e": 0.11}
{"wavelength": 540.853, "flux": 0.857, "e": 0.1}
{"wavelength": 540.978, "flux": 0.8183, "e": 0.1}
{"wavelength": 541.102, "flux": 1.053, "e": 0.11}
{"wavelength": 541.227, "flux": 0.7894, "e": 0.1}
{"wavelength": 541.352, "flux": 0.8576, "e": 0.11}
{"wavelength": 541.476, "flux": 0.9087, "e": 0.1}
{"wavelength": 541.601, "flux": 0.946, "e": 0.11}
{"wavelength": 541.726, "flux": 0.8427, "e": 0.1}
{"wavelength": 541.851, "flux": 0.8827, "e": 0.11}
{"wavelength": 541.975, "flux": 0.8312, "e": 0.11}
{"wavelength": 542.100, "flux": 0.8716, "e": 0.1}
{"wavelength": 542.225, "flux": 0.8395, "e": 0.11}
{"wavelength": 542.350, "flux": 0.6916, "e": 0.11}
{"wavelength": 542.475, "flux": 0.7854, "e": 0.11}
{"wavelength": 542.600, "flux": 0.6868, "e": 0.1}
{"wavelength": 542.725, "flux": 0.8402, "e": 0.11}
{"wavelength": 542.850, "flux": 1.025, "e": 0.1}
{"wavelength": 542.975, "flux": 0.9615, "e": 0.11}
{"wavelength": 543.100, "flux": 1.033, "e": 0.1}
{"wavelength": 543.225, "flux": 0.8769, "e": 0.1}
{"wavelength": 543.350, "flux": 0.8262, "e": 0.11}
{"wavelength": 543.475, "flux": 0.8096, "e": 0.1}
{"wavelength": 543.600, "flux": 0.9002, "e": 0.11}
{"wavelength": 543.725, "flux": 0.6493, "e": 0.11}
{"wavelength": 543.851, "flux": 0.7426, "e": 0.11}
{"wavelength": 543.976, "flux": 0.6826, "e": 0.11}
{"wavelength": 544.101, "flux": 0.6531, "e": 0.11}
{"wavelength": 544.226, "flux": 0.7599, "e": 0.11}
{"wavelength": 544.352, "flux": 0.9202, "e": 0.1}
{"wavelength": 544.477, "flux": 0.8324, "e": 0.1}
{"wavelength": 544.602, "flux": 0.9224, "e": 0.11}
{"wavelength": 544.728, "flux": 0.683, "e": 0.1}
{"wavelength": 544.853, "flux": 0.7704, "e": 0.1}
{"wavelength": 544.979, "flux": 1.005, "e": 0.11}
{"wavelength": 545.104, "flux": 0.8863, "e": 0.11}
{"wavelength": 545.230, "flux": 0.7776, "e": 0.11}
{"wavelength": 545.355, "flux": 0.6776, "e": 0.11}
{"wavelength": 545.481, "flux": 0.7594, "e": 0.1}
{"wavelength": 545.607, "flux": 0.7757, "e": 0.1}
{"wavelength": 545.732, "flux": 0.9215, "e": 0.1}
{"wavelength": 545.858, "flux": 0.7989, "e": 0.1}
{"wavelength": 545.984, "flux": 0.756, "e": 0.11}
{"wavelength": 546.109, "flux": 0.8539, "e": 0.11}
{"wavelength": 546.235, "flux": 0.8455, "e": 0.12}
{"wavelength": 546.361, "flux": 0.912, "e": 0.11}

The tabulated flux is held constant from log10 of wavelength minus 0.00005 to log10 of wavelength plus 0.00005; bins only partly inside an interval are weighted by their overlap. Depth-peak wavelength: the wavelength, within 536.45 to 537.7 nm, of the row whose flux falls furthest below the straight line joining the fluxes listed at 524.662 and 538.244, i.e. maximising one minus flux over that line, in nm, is 536.759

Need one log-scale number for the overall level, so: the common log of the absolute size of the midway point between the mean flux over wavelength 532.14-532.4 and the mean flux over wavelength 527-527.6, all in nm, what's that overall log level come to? -0.115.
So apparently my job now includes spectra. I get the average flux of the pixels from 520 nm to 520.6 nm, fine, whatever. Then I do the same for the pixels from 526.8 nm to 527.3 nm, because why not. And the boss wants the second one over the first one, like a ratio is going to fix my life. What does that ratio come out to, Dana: 1.11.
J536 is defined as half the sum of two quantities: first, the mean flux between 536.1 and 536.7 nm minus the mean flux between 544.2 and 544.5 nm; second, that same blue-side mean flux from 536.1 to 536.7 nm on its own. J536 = 0.48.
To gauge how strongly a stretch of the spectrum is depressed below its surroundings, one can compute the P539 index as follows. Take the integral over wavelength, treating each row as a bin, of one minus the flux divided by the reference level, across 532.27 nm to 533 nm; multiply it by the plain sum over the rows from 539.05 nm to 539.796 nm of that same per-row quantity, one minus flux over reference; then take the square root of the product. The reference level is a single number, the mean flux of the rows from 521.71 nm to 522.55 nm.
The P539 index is 0.64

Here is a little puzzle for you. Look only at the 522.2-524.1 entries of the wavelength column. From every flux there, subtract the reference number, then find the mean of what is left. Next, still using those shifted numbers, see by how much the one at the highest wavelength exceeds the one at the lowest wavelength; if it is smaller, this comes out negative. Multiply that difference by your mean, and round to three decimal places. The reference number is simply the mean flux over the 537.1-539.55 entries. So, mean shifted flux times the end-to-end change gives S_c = -0.024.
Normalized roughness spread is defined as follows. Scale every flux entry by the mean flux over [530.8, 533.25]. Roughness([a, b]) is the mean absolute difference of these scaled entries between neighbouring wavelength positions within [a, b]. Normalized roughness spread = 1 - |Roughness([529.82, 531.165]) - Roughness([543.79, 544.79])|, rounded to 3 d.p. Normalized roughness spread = 0.970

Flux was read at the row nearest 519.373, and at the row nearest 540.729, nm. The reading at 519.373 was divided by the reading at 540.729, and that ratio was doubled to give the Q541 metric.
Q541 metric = 1.6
